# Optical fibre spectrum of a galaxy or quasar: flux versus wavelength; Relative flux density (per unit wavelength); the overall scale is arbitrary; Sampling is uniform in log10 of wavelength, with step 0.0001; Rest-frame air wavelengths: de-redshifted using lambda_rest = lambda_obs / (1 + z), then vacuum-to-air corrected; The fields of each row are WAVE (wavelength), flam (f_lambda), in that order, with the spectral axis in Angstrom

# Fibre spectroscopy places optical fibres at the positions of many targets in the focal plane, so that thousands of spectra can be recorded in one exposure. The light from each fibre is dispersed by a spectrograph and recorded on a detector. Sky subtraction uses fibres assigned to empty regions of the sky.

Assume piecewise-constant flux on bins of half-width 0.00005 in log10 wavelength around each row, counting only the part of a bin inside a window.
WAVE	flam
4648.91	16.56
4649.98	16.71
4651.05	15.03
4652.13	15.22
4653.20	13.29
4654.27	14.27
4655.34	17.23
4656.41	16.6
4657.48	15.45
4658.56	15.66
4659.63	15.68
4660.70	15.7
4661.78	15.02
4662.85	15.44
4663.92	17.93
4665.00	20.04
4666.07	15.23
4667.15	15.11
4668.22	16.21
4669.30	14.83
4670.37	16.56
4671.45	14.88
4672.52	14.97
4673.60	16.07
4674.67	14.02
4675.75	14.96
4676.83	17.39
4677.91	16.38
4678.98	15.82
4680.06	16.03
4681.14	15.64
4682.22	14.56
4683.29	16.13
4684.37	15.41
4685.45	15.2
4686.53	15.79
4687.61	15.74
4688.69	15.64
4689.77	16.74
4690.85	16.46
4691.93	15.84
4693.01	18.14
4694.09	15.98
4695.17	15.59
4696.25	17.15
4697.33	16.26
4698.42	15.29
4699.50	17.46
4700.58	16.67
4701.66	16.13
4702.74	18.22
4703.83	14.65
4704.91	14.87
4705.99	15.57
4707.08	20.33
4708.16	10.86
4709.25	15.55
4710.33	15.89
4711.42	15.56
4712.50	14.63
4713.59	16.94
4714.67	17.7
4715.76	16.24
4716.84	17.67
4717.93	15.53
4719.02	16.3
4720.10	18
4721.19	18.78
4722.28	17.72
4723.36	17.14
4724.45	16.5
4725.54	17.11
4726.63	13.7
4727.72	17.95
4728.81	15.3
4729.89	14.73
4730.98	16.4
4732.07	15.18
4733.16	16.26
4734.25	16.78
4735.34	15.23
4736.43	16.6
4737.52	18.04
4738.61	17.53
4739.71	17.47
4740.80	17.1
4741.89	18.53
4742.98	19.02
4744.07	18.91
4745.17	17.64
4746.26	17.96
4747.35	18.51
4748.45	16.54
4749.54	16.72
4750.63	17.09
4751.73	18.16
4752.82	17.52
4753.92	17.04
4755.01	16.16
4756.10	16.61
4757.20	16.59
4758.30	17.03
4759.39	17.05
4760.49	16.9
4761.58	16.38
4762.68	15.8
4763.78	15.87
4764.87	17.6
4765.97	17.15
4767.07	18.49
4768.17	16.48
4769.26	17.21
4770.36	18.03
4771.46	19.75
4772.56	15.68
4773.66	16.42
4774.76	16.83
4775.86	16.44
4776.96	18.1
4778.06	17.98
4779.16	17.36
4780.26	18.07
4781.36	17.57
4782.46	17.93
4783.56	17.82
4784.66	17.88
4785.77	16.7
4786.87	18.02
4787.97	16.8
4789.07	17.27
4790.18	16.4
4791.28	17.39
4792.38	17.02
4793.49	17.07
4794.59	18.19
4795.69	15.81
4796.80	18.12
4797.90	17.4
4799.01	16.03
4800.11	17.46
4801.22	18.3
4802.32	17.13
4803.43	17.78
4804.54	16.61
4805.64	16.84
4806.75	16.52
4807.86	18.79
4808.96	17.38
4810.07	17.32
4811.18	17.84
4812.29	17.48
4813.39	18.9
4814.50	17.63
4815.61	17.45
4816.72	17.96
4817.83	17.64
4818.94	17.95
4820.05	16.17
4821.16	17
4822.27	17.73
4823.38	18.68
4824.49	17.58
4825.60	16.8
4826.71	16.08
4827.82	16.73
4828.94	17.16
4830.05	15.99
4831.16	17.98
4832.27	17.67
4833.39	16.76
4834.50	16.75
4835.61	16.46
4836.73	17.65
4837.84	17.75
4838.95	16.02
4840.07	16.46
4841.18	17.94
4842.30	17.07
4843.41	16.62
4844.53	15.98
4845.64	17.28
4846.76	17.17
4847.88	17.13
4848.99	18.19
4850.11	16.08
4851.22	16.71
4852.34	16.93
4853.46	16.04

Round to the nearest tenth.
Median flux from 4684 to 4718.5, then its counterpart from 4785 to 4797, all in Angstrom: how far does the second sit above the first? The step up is 1.2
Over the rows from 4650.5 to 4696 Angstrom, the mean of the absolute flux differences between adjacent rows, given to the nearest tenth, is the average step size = 1.1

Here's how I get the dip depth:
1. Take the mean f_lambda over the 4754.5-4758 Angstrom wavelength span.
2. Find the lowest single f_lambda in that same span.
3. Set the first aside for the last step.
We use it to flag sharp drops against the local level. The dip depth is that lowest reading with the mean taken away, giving -0.3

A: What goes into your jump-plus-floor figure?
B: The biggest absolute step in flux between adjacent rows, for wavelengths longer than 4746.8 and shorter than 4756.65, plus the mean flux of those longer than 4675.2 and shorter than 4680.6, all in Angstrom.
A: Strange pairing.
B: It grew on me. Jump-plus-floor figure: 18.1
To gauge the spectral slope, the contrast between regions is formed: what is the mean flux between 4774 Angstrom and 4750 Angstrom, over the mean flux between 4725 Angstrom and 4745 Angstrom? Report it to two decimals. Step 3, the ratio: 1.02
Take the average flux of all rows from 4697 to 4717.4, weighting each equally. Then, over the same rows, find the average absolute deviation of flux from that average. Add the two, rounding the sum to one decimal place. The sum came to 17.4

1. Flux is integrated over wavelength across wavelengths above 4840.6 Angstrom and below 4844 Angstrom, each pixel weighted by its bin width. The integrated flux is 58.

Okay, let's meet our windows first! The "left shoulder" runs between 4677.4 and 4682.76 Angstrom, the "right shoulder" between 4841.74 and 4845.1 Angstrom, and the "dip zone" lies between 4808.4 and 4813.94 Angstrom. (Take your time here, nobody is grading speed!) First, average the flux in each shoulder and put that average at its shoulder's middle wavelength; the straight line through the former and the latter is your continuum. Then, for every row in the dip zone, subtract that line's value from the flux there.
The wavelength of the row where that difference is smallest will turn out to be 4810.07 Angstrom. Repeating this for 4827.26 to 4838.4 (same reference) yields 4830.05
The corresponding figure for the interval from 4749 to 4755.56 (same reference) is 4755.01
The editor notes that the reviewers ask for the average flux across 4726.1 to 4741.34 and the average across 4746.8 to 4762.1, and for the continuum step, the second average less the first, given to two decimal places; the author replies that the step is 0.72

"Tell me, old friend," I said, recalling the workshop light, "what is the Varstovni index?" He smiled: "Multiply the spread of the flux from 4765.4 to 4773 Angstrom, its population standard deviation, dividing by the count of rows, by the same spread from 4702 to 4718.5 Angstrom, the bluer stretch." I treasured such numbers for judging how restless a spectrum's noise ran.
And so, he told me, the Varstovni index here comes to 2.5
